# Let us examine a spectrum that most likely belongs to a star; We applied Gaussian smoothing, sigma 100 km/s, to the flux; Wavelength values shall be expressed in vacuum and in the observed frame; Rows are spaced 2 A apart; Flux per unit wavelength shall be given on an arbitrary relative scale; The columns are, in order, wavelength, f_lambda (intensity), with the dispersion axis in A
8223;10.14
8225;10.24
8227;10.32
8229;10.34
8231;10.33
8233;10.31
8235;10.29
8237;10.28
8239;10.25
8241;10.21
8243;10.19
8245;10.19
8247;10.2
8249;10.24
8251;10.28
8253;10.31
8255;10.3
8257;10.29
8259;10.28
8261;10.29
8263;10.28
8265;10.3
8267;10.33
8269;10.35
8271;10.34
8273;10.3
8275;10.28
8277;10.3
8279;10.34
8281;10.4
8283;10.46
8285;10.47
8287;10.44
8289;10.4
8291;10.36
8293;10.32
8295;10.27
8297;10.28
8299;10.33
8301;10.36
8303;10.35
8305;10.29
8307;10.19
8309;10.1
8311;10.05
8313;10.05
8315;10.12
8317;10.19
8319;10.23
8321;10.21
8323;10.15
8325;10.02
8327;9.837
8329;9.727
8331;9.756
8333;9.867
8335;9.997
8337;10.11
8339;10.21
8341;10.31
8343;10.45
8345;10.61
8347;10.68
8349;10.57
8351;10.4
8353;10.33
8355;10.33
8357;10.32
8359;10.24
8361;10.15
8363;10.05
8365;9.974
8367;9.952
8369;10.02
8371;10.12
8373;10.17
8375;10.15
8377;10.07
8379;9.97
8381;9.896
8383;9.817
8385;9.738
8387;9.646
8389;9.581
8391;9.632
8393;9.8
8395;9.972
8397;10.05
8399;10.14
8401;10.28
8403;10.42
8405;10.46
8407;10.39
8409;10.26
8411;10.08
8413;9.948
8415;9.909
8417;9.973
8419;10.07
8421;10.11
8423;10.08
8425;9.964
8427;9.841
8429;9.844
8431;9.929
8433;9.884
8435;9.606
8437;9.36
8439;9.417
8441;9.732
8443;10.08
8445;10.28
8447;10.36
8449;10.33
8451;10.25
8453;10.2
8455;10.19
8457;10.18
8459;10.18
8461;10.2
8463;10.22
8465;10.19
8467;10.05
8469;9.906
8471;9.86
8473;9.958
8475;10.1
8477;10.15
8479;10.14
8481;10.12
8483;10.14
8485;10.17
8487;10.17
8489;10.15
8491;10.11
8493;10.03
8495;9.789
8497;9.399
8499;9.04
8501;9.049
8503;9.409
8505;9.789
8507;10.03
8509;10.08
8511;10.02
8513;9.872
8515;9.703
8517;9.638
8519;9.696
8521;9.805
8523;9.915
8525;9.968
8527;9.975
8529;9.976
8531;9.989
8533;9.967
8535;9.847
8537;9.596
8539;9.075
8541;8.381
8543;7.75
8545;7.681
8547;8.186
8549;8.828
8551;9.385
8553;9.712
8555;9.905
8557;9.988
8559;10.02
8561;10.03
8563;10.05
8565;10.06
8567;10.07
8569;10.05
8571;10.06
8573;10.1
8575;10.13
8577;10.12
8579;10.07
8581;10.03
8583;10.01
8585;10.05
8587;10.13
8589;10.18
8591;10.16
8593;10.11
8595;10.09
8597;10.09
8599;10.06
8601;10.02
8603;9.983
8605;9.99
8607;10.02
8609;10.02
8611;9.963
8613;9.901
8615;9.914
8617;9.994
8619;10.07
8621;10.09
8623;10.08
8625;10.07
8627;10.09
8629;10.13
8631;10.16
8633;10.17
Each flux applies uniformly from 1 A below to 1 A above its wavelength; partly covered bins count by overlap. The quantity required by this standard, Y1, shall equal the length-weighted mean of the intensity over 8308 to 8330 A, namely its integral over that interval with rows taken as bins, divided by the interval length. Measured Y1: 10.1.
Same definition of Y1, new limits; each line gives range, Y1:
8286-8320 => 10.3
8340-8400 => 10.1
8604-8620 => 10.0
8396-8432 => 10.1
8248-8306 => 10.3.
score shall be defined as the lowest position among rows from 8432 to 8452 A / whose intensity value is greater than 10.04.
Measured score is 8443 A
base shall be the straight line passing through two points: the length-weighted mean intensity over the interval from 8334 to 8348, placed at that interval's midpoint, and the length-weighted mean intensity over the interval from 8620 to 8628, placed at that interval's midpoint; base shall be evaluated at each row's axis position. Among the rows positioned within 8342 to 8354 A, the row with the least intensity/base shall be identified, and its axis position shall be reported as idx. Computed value 8353 A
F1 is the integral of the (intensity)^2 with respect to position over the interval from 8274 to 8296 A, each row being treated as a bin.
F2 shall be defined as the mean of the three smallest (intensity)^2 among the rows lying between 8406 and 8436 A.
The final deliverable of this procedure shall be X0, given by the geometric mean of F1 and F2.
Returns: 475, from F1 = 2365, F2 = 95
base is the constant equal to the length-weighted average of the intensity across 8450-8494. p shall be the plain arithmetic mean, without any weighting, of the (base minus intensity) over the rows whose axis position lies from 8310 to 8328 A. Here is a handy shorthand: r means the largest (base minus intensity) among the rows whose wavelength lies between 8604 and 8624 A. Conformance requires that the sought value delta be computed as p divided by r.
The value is 0.1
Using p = 0.03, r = 0.2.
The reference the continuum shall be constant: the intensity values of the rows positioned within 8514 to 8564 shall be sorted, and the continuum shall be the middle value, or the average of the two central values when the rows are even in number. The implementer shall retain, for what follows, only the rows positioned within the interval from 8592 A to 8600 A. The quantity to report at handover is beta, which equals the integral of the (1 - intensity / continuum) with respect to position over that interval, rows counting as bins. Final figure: -0.23 A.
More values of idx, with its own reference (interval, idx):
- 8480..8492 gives 8491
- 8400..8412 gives 8411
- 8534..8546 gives 8545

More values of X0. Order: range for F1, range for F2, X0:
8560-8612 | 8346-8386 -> 712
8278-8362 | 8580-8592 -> 942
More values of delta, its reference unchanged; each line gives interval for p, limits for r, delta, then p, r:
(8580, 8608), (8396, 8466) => 0.1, 0.06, 0.8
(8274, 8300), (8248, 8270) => 2.0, -0.24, -0.1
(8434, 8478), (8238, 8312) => 1.2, 0.08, 0.1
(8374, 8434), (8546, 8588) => 0.1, 0.12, 1.9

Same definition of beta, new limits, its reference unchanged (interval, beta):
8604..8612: -0.16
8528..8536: -0.11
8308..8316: -0.22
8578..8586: -0.19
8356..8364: -0.31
